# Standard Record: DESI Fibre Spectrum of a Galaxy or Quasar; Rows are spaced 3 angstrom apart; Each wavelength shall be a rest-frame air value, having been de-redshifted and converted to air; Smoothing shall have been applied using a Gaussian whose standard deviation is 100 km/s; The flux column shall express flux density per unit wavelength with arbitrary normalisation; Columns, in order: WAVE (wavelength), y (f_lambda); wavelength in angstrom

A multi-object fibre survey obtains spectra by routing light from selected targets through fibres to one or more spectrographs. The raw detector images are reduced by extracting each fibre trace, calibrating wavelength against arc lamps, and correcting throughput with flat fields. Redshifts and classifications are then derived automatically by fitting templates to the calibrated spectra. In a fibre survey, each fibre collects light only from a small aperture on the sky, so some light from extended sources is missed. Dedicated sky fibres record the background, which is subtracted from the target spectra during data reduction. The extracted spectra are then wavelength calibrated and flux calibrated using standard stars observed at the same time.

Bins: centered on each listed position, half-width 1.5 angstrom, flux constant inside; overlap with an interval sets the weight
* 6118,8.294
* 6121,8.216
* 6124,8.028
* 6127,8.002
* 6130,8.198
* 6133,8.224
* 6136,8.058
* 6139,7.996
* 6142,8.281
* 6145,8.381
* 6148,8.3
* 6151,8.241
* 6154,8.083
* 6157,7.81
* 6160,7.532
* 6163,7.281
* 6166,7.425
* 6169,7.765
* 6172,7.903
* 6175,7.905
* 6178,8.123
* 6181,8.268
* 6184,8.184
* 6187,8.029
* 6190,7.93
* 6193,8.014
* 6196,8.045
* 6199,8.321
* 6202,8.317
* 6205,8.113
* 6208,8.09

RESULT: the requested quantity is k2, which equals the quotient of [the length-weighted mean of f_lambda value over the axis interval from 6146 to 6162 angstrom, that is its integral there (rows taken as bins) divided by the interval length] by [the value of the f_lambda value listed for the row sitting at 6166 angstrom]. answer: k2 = 1.08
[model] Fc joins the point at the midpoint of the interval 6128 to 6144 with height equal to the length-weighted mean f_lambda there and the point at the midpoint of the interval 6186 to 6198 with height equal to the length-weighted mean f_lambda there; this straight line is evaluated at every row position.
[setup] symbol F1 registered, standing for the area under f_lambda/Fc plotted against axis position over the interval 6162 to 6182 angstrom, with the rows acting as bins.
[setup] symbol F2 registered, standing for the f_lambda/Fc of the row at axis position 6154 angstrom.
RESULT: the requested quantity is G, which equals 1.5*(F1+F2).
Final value 30.6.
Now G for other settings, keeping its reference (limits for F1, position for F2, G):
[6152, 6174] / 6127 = 32.9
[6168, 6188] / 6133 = 31.4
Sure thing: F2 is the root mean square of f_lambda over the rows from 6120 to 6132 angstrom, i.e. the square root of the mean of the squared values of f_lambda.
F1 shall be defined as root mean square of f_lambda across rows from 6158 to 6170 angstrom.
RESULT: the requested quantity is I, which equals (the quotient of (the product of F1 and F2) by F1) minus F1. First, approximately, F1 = 7.50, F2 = 8.11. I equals 0.61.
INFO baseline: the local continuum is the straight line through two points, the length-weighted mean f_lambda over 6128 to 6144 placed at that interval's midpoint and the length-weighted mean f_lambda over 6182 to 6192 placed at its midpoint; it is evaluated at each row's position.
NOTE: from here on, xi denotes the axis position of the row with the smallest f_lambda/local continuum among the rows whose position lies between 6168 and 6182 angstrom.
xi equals 6169 angstrom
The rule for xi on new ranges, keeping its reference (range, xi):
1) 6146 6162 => 6160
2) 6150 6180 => 6163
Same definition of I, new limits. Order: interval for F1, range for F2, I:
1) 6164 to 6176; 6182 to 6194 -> 0.29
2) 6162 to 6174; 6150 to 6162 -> 0.32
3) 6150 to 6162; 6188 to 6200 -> 0.16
